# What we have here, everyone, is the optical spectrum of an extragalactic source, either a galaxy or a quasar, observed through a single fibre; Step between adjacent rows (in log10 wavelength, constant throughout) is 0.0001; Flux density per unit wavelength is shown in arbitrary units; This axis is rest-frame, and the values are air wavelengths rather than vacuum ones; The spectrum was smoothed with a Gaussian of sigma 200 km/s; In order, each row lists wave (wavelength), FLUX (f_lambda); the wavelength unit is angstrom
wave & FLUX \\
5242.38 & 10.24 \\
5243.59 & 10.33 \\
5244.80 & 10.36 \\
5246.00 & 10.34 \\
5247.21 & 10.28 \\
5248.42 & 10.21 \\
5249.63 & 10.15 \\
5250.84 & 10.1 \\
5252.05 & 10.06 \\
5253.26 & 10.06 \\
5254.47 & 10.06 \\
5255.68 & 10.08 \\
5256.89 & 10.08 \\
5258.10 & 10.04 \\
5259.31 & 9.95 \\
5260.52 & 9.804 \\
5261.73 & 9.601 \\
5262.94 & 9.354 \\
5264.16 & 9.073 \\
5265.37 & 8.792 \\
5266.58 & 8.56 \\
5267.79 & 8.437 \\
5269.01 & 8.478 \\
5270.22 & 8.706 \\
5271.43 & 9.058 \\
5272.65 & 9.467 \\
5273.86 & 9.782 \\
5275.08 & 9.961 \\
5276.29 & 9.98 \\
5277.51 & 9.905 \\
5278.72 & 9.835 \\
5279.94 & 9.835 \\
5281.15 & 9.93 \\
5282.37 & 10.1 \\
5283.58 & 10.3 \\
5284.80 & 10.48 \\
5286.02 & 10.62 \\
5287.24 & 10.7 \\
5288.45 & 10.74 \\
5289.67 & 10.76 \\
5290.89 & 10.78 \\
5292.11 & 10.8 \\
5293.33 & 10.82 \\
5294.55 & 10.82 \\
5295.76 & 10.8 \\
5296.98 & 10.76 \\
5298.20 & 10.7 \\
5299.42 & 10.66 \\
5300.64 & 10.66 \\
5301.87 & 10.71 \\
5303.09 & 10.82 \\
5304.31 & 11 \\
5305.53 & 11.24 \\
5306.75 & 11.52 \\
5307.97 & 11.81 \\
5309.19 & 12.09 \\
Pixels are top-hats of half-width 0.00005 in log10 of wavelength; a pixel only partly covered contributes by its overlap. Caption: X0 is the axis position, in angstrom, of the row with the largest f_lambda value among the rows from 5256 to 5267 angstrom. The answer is 5256.89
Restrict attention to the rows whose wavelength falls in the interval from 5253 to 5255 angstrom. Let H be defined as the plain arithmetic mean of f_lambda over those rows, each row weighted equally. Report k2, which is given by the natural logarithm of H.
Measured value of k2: 2.31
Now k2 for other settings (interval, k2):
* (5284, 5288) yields 2.36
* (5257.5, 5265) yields 2.27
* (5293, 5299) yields 2.38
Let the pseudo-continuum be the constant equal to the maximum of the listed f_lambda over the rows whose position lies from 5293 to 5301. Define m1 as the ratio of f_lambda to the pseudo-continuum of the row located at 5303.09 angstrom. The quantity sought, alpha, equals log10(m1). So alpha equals 0.000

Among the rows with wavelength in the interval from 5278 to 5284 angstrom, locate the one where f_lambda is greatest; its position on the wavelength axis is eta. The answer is 5283.58 angstrom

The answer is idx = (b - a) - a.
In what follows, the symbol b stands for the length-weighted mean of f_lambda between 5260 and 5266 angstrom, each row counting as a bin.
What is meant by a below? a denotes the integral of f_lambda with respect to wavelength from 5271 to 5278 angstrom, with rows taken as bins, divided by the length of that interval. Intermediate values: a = 9.7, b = 9.3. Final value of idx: -10.1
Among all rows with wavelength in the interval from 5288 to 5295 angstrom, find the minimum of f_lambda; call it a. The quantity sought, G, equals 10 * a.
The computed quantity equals 107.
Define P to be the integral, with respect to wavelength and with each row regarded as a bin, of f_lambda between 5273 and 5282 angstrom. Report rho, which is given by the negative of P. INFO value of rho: -89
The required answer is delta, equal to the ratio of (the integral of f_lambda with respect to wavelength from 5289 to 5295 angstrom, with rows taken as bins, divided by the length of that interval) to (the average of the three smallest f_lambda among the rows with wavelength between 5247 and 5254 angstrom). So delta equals 1.07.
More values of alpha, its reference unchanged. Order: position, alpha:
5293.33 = 0.000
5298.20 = -0.005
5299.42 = -0.006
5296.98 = -0.002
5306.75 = 0.027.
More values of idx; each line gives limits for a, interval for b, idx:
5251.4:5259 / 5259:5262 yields -10.3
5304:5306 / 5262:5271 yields -13.5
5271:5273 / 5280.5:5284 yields -8.3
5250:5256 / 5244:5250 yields -9.9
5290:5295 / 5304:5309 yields -10.1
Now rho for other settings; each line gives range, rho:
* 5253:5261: -80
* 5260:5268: -73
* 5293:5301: -86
